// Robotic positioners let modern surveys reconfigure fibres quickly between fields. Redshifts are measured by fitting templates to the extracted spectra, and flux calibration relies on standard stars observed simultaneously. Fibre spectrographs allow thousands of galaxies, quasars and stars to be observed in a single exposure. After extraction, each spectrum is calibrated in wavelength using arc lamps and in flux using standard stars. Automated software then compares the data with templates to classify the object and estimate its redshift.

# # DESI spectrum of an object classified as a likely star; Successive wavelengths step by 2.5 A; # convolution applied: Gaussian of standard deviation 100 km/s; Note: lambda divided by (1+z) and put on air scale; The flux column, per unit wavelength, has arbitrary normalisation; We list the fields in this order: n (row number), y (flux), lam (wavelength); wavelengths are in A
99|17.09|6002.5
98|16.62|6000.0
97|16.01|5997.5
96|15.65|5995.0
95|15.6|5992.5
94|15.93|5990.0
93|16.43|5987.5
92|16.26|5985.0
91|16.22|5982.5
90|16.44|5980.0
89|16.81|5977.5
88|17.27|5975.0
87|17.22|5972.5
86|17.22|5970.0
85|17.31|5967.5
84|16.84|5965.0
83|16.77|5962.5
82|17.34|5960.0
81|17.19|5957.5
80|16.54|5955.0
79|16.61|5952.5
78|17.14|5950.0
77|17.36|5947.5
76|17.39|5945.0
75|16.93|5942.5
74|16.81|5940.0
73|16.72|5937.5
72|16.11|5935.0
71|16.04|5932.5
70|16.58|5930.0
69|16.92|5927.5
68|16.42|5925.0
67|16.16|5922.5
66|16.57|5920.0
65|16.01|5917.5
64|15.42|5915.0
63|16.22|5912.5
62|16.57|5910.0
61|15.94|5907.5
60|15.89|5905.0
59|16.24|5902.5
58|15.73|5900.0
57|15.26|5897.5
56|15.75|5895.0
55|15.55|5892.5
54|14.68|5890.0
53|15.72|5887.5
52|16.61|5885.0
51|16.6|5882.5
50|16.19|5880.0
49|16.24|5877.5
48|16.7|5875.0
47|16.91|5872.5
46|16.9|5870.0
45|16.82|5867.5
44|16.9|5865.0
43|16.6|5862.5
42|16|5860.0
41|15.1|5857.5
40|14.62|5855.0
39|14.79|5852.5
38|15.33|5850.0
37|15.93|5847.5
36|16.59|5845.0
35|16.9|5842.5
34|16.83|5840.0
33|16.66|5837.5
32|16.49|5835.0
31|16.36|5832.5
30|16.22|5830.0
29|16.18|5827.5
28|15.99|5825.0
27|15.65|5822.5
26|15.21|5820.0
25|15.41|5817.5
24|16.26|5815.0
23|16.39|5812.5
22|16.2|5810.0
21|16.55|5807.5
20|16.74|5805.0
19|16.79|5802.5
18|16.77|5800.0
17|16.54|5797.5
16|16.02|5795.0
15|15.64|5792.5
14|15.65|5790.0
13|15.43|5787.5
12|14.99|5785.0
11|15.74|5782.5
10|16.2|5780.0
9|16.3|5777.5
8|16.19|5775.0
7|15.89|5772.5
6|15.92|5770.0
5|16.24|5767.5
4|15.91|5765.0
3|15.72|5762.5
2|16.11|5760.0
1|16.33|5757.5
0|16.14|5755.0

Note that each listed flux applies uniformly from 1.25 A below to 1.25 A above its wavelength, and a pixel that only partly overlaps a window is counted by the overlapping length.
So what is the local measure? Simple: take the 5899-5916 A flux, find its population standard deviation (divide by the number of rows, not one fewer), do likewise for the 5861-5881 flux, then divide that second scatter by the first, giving 0.8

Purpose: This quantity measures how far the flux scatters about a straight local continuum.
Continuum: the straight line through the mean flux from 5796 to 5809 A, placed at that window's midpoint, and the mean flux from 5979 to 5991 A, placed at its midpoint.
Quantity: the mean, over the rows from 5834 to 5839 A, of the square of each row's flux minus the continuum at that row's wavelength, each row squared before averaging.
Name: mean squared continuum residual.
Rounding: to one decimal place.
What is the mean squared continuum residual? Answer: 0.0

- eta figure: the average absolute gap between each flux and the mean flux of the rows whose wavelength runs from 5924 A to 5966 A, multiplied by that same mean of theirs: 5.3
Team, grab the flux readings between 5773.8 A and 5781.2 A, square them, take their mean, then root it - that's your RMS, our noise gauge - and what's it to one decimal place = 16.2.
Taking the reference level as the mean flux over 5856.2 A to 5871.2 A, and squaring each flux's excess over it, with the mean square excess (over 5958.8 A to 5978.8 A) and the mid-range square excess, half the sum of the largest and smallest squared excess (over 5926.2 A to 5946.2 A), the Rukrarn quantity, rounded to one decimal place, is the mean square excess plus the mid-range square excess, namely 1.1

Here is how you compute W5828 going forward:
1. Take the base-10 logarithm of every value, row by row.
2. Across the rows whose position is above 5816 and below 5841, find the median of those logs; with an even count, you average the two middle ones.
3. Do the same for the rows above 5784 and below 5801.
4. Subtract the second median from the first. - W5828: 0.015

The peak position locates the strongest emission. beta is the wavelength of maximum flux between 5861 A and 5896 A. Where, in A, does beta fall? 5872.5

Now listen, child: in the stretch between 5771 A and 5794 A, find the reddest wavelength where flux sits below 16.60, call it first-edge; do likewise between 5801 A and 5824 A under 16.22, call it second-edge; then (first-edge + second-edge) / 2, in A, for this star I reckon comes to 5807.5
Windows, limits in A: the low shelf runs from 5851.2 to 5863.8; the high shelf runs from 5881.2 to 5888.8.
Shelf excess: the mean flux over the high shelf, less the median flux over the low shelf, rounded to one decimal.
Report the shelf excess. 1.2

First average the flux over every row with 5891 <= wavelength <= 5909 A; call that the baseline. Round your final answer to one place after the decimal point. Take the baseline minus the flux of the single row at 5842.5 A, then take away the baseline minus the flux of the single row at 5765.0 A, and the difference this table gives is -1.0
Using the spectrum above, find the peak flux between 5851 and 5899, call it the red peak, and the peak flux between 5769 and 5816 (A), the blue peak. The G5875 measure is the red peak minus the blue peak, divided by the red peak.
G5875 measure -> 0.007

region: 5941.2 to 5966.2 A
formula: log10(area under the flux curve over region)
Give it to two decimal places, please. 2.63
